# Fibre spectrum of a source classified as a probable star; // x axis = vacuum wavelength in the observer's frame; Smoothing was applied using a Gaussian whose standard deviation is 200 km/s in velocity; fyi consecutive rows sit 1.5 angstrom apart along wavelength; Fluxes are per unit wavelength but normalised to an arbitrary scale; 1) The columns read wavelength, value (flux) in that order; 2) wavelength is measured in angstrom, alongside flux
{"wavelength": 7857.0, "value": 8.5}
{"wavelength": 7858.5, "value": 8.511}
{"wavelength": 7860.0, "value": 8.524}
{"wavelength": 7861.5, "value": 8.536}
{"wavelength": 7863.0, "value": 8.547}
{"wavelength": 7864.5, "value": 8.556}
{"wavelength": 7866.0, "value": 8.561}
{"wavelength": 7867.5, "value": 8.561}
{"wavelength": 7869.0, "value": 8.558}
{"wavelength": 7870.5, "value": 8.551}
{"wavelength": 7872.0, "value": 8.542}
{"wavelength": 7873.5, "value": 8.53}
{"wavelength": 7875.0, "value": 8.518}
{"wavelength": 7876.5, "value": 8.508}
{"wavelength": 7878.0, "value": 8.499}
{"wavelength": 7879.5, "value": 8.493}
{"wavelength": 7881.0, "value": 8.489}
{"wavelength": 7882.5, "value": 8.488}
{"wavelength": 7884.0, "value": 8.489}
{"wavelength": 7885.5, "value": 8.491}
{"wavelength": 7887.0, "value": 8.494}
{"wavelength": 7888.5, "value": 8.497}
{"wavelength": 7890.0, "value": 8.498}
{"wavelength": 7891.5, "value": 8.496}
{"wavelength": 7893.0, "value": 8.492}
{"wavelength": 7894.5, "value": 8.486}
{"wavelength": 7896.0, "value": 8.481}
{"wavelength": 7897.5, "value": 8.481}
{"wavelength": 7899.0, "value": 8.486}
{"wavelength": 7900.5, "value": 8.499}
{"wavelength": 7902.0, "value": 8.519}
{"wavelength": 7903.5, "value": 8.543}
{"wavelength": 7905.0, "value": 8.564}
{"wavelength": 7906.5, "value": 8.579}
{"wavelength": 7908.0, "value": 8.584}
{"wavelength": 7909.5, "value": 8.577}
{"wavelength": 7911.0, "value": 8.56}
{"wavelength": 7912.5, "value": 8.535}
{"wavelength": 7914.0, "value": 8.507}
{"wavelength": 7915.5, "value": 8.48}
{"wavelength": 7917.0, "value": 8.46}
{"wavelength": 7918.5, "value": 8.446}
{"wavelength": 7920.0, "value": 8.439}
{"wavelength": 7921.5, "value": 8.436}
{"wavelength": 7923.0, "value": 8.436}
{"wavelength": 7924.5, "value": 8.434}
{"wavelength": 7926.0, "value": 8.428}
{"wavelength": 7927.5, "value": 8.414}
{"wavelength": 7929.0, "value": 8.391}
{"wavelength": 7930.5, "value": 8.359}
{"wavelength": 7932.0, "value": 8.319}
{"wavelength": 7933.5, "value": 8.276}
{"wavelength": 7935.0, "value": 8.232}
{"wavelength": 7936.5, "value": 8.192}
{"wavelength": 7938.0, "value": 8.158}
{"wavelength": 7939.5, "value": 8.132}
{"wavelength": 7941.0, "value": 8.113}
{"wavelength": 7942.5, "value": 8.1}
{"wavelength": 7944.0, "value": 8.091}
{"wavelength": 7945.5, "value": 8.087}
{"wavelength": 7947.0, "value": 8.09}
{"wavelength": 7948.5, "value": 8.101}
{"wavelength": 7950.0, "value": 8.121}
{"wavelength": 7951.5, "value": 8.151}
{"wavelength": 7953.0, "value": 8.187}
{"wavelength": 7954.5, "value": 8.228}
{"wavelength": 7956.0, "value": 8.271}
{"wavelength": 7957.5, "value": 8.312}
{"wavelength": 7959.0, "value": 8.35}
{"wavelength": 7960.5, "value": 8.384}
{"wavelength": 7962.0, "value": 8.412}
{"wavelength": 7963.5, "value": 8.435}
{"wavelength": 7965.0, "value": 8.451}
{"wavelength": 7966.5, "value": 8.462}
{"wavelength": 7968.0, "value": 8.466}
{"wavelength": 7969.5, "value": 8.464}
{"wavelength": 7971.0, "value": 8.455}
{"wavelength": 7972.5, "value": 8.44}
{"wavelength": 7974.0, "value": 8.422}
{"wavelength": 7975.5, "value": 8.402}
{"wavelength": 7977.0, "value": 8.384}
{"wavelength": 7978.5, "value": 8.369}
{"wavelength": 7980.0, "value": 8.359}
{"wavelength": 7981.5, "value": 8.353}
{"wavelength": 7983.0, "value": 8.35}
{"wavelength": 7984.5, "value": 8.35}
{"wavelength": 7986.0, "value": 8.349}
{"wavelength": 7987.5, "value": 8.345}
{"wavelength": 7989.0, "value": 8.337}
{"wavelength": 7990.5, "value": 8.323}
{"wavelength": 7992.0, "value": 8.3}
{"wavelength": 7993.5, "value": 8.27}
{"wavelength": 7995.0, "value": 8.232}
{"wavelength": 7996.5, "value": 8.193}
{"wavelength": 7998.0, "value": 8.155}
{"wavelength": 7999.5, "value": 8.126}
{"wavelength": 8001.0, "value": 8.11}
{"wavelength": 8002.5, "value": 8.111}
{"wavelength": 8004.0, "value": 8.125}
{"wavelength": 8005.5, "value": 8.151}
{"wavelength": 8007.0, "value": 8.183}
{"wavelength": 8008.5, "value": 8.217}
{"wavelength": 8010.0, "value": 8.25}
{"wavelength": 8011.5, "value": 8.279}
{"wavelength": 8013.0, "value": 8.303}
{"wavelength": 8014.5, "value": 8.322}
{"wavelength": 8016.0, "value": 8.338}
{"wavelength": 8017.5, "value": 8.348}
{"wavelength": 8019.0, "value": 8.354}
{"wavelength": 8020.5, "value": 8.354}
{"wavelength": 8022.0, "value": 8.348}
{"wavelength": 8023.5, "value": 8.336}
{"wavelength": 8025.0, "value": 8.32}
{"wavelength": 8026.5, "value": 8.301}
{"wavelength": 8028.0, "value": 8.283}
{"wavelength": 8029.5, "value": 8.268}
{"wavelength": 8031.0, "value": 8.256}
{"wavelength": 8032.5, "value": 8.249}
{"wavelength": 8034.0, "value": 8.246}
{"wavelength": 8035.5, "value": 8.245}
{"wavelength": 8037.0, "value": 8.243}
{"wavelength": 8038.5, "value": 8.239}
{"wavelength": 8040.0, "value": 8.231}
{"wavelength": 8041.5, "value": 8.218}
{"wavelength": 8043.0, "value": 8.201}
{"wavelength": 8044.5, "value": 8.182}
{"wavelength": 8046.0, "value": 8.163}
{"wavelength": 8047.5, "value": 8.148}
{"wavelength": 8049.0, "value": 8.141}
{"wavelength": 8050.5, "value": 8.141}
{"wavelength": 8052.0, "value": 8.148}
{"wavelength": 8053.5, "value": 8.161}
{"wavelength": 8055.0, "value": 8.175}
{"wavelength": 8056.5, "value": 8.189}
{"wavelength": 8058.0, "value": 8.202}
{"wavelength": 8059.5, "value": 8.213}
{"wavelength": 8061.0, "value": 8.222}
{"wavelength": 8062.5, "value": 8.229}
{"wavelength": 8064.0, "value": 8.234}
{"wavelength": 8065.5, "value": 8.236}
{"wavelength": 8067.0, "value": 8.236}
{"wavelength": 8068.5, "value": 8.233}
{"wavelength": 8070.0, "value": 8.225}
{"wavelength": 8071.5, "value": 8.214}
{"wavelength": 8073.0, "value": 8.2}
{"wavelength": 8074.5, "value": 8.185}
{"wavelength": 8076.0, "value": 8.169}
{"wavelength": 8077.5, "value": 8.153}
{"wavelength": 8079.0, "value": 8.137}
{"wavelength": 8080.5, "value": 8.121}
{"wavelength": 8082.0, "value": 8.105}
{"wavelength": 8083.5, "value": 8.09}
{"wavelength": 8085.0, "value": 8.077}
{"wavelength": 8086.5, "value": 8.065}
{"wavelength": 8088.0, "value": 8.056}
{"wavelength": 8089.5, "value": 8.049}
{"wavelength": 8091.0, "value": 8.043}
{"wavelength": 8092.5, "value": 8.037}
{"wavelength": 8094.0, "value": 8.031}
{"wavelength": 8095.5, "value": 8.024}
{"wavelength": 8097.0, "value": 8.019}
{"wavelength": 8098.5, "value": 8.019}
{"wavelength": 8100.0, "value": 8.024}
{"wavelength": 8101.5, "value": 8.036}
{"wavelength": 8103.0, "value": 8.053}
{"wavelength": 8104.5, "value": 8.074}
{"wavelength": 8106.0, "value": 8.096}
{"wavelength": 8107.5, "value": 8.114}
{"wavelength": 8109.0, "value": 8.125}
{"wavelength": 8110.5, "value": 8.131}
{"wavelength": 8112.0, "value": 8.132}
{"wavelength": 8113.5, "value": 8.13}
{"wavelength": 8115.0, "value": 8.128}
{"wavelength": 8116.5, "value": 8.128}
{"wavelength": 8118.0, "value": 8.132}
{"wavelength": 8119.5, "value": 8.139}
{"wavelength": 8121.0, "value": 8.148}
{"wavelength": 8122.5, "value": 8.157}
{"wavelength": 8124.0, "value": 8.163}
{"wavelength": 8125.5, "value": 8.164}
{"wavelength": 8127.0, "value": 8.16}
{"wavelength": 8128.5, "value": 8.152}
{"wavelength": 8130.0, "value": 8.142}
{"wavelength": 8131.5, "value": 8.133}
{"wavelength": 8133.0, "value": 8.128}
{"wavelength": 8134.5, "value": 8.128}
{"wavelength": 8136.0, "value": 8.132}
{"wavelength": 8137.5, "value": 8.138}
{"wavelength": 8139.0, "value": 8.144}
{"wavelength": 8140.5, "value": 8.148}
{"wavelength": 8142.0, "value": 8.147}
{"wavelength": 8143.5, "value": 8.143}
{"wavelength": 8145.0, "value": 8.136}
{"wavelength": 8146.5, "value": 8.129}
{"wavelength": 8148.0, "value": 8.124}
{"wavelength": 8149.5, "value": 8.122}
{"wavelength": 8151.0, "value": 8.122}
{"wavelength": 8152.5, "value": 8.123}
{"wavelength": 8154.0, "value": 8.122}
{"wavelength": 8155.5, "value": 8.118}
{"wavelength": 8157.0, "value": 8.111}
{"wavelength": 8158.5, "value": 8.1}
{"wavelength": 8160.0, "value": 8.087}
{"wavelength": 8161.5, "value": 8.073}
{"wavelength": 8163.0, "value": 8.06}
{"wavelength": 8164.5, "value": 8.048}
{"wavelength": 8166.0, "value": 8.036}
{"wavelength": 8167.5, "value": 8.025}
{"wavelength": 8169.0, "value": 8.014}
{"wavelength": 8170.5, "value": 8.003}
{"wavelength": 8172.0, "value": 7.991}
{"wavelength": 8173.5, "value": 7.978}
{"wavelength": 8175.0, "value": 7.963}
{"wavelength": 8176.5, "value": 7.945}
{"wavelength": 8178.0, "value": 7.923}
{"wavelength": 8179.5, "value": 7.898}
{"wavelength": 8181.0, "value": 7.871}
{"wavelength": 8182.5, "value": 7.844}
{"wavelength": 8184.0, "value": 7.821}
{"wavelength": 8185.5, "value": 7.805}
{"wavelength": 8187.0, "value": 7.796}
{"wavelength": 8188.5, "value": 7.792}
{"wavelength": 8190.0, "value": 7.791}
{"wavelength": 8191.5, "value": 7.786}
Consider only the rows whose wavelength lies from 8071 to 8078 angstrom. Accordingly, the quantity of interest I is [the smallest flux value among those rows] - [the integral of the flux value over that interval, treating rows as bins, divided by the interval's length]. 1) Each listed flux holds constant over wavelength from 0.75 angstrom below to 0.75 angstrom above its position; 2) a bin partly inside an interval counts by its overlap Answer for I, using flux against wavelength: -0.031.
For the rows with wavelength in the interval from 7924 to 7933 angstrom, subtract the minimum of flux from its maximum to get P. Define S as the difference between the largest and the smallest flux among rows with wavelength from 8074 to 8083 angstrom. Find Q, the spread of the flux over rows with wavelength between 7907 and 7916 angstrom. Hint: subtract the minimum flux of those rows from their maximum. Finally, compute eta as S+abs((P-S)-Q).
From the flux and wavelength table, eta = 0.149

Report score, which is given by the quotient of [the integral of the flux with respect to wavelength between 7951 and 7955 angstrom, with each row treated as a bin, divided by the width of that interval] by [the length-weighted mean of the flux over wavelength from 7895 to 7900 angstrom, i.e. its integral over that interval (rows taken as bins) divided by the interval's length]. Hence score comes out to 0.965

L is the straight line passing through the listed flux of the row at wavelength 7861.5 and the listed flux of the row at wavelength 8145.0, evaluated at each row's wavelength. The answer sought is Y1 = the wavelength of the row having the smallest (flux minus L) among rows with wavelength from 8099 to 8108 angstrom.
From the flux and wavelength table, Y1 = 8100.0 angstrom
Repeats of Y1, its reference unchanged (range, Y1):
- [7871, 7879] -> 7878.0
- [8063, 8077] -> 8076.0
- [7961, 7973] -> 7962.0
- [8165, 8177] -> 8176.5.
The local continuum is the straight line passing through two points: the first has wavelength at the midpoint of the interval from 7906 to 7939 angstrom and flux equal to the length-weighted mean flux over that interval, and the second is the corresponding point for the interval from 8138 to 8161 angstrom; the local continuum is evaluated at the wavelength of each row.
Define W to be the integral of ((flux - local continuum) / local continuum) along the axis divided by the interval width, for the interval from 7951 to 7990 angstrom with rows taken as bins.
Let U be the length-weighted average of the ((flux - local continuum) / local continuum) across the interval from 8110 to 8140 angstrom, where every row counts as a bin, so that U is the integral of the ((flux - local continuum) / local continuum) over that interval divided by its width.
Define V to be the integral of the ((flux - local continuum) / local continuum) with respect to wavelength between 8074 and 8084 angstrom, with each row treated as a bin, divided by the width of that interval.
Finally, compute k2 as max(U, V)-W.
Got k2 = -0.003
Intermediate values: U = -0.002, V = -0.010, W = 0.0013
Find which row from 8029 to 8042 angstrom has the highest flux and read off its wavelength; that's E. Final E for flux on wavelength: 8029.5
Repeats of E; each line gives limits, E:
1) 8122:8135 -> 8125.5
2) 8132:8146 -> 8140.5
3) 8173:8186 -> 8173.5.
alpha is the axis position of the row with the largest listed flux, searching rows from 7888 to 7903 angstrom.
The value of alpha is 7902.0 angstrom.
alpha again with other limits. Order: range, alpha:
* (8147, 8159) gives 8148.0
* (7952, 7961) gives 7960.5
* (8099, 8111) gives 8110.5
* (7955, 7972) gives 7968.0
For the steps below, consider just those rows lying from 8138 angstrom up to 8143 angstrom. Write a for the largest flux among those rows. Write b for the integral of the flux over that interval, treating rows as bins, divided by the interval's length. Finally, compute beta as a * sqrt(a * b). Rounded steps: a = 8.148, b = 8.15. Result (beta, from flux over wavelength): 66.4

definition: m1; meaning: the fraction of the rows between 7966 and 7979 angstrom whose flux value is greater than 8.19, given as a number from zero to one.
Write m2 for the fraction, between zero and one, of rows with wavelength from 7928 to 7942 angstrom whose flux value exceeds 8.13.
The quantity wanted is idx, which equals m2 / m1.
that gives 0.89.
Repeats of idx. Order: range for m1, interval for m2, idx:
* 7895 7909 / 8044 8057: 1.00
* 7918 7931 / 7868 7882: 1.00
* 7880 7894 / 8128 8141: 0.78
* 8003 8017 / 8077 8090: 0.33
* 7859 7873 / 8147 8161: 0.00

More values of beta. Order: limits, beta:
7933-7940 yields 68.2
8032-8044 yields 68.0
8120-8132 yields 66.6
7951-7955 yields 67.5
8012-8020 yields 69.7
